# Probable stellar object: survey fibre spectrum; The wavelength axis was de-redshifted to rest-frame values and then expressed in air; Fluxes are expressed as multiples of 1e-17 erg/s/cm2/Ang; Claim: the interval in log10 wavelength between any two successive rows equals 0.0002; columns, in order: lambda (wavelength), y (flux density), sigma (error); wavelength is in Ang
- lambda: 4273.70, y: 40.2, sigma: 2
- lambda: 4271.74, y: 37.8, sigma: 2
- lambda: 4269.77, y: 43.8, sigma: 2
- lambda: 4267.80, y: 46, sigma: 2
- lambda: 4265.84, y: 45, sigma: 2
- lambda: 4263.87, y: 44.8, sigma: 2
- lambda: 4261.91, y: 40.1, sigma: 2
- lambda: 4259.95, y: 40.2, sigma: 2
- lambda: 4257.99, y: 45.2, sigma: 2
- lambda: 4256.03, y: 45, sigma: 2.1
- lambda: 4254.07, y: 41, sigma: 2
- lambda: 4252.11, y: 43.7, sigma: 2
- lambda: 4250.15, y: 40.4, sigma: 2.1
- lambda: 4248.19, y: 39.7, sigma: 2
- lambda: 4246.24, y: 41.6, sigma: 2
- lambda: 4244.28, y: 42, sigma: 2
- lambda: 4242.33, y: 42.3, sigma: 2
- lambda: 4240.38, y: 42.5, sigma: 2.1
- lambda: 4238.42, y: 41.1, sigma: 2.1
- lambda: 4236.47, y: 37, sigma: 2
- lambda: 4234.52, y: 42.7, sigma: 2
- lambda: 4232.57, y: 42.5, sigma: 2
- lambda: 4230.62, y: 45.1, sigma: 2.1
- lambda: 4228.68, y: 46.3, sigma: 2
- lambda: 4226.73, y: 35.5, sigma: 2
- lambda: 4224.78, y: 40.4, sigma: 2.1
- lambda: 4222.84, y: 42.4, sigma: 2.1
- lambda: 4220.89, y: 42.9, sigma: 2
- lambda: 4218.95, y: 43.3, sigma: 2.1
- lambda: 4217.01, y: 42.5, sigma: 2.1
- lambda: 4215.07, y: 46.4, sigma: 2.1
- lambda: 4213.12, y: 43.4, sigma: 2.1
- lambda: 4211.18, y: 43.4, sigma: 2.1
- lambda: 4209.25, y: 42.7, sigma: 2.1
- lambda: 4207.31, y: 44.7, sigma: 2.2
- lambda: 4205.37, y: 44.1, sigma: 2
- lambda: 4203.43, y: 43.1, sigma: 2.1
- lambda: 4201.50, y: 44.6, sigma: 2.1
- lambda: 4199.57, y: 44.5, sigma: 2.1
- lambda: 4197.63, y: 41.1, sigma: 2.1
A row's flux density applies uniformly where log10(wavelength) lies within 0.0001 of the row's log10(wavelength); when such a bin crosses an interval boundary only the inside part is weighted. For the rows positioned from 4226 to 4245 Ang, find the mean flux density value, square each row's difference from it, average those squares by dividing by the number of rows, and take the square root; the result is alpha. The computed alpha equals 3.1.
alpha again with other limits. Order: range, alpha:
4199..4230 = 2.4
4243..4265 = 2.0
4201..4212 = 0.8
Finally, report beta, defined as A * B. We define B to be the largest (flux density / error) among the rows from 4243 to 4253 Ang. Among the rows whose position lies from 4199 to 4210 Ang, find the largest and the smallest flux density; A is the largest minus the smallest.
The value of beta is 44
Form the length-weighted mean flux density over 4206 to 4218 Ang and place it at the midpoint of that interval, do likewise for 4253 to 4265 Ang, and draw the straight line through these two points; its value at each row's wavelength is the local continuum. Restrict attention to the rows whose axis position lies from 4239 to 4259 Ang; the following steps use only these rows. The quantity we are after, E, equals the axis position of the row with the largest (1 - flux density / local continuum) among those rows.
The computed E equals 4248.19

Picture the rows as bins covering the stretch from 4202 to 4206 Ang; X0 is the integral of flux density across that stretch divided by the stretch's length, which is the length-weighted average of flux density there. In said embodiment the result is 43.7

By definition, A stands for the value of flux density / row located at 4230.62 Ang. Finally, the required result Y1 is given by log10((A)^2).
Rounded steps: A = 45.1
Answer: 3.31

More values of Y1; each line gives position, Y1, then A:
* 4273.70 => 3.21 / 40.2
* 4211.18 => 3.27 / 43.4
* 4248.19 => 3.20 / 39.7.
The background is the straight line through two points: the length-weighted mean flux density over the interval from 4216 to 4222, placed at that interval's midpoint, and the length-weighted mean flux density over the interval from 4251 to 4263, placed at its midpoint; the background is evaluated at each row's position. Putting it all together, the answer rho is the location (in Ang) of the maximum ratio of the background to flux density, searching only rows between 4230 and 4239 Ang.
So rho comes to 4236.47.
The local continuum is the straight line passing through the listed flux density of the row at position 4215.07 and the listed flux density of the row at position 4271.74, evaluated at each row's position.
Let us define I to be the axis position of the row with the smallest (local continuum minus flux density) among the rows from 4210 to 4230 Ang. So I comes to 4228.68 Ang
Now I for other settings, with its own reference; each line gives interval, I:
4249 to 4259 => 4257.99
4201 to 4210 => 4207.31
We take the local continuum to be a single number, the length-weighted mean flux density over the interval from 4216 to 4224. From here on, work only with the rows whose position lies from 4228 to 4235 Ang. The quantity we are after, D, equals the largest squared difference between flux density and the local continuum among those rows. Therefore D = 12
